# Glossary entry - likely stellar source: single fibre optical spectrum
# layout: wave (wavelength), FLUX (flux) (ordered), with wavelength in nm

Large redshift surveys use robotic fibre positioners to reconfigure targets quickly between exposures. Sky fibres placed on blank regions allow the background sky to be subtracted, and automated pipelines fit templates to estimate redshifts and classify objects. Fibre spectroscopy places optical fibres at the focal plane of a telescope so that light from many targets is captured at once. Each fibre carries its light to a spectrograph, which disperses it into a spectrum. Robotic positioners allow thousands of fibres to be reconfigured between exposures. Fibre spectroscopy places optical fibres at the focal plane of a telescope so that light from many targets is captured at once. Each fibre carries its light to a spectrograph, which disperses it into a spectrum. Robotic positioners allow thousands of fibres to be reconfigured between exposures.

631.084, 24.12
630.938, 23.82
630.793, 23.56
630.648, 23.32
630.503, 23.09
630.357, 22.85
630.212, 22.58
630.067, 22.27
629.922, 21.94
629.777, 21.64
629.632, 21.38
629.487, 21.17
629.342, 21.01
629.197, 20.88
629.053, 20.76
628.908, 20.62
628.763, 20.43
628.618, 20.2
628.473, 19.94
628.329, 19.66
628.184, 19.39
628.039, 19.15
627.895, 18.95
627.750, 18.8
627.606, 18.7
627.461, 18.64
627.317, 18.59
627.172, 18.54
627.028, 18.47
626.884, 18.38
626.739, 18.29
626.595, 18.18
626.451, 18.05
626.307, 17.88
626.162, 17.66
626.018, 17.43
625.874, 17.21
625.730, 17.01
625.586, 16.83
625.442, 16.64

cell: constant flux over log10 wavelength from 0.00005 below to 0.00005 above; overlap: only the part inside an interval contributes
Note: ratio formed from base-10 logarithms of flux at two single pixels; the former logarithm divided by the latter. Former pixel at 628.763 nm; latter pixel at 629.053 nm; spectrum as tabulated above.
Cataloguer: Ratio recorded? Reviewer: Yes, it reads 0.995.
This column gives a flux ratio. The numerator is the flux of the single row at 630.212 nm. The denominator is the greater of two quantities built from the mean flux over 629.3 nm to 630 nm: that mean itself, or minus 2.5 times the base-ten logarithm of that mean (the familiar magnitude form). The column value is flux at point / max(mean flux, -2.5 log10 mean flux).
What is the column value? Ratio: 1.05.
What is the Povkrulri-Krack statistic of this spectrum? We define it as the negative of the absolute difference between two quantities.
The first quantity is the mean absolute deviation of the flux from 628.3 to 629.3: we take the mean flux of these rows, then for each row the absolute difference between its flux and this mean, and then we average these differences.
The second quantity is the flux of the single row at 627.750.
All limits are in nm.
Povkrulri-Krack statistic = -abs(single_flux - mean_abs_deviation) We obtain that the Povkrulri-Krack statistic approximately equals -18.4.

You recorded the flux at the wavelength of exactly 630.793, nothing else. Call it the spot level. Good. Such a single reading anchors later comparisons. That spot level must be 23.56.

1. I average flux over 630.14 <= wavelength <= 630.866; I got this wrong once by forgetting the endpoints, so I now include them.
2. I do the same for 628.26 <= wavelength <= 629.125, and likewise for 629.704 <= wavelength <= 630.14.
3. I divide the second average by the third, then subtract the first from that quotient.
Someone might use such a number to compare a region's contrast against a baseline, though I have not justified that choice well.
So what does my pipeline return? -22.2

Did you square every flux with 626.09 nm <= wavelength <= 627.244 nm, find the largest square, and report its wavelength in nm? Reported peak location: 627.172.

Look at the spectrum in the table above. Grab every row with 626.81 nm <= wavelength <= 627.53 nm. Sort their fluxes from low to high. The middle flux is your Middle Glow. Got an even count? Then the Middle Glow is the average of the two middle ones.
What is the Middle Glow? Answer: 18.5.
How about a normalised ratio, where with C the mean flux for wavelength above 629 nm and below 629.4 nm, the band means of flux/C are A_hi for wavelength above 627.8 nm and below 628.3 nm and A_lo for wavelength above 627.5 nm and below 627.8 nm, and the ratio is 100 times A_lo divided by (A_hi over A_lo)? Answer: 88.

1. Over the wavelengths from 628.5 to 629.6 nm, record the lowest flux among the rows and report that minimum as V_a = 20.2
